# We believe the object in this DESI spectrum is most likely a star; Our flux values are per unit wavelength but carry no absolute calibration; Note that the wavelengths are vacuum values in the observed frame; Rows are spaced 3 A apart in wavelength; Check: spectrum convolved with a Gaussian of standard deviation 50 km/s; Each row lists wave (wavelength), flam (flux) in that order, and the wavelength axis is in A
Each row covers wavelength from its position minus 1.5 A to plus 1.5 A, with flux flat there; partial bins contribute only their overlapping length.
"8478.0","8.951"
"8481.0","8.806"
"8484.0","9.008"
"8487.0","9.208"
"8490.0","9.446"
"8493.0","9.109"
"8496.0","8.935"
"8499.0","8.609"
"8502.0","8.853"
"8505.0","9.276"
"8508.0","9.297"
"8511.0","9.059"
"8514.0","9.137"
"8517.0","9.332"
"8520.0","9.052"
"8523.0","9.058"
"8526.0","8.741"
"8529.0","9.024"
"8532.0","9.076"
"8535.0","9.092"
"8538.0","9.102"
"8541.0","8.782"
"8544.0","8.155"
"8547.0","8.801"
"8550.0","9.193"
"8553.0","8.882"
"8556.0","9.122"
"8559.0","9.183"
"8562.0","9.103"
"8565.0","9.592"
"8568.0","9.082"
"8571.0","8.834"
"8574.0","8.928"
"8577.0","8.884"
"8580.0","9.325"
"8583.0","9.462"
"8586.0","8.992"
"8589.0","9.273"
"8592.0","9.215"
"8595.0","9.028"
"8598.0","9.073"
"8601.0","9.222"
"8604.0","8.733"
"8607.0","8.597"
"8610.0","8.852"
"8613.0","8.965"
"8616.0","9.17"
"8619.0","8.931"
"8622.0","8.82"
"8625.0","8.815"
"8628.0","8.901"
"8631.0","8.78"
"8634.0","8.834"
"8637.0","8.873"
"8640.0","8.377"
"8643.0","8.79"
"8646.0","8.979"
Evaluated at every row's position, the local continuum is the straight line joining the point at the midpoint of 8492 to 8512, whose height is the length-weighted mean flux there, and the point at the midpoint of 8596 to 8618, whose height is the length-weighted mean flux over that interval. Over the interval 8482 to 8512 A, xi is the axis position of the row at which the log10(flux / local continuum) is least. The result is 8499.0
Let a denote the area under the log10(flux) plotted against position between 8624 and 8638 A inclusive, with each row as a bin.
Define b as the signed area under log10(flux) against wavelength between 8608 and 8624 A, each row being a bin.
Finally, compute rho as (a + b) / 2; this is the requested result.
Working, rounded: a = 13.3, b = 15.2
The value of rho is 14.23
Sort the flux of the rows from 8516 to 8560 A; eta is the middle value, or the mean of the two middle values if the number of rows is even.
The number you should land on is 9.06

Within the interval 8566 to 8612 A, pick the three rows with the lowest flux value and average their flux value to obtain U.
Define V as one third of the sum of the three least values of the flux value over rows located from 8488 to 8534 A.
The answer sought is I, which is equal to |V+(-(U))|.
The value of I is 0.01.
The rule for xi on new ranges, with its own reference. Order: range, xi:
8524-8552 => 8544.0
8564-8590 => 8571.0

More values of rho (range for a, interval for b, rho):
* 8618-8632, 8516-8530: 13.32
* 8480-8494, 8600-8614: 13.35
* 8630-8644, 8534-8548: 13.19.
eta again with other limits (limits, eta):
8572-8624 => 8.99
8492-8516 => 9.08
